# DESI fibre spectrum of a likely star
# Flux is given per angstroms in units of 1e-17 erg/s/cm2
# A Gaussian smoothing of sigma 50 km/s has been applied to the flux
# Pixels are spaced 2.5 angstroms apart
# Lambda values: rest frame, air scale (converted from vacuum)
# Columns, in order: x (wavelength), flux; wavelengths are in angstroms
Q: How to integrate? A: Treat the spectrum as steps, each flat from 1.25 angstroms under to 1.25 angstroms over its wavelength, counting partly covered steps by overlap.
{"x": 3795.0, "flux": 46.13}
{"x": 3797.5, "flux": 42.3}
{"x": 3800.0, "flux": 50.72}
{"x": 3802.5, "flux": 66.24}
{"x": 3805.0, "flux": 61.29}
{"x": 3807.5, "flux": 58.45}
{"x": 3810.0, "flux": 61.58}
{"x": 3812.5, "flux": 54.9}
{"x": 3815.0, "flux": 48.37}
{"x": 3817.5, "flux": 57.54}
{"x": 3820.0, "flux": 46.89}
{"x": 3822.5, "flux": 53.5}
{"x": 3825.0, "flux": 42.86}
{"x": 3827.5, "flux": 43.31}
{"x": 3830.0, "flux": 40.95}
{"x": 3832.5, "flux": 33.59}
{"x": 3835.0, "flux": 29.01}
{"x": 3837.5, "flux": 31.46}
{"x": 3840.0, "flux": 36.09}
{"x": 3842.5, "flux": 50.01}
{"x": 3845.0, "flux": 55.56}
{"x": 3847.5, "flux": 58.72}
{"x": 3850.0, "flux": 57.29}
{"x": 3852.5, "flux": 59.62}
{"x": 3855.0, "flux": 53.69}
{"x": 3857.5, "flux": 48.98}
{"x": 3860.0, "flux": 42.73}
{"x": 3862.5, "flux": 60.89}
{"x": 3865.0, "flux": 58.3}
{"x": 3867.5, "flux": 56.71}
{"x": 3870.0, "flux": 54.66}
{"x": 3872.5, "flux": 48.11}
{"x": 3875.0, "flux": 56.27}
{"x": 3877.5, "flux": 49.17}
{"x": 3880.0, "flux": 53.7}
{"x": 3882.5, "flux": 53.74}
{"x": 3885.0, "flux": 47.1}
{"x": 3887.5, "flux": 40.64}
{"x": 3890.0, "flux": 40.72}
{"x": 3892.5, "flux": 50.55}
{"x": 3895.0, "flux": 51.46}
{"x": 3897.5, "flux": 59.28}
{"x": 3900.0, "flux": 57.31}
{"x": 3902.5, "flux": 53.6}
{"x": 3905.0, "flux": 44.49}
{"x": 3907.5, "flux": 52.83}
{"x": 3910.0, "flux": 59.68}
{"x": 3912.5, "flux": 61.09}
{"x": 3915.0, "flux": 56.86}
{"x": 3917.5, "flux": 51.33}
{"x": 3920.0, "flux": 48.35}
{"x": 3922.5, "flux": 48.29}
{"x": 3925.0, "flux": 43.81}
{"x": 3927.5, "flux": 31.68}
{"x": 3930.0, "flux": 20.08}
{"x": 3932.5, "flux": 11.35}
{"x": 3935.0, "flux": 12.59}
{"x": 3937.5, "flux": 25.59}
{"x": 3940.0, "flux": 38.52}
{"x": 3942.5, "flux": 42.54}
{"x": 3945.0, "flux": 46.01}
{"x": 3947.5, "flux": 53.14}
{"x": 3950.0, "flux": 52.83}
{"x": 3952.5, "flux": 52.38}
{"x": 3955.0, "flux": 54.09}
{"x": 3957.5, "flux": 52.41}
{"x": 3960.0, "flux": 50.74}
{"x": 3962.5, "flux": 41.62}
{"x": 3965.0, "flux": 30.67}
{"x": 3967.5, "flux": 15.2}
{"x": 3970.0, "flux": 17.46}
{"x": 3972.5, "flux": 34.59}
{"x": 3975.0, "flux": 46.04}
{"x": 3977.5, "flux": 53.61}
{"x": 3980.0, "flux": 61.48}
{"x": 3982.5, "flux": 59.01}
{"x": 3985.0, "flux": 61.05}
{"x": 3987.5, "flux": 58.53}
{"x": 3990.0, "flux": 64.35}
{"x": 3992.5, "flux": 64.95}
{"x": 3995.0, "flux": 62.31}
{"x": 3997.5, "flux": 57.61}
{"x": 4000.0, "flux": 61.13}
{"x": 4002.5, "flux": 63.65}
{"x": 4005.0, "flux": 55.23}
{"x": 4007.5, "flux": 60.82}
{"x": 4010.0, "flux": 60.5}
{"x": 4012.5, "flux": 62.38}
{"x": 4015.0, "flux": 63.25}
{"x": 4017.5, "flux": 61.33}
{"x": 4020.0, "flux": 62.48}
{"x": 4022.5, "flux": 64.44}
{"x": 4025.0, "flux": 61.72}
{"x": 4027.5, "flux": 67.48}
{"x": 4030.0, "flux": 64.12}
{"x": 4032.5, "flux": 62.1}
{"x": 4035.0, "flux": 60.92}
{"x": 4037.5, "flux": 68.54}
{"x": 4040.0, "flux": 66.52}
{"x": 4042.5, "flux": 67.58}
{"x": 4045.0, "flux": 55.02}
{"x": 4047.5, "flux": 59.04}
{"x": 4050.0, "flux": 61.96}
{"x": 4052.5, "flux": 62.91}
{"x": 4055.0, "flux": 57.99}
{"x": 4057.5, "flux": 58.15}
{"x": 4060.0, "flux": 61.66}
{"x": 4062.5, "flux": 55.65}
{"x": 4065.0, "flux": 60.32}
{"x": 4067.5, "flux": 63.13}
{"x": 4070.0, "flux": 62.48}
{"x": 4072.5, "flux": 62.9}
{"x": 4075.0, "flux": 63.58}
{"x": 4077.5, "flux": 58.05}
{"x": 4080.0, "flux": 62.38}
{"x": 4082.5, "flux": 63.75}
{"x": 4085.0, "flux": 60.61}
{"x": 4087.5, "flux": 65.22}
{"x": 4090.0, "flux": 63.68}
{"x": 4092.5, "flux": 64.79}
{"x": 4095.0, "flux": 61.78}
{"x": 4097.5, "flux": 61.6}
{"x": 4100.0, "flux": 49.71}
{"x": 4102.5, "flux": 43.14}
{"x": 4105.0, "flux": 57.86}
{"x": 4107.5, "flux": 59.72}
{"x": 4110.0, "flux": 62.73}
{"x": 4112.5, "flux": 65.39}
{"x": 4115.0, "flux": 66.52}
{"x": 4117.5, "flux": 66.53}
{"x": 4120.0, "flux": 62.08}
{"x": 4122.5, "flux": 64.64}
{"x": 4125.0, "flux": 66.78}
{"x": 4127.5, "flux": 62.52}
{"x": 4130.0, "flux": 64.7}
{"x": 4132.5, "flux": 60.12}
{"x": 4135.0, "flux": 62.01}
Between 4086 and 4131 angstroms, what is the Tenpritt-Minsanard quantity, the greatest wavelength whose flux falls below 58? 4105.0 angstroms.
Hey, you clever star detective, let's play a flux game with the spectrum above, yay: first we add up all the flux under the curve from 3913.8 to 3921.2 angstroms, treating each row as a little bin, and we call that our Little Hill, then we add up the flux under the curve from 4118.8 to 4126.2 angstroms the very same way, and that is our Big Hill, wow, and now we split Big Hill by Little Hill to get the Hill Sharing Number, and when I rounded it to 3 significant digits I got 1.24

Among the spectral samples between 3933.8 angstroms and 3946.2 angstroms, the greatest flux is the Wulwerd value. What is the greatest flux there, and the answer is 46.01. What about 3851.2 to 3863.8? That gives 60.89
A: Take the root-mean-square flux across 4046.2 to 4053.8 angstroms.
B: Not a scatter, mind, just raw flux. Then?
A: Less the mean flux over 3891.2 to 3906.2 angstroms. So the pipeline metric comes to 9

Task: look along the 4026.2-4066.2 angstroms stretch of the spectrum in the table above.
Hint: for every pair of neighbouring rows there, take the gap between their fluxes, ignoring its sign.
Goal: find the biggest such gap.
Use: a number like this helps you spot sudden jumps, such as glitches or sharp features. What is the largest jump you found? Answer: 13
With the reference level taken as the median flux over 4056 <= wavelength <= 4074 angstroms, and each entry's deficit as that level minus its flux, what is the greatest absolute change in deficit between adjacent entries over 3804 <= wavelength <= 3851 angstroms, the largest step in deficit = 13.9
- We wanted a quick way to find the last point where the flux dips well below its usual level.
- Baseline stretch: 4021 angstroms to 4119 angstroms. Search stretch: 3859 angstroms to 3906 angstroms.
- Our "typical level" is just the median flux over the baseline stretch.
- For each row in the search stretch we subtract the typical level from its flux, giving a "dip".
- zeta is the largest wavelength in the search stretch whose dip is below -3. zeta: 3905.0 angstroms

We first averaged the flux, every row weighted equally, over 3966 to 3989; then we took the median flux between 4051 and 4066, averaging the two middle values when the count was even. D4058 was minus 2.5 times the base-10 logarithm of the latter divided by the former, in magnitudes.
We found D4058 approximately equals -0.29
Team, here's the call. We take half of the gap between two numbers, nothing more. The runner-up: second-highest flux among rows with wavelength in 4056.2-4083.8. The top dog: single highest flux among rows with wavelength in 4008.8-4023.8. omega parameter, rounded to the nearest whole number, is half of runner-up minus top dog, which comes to 0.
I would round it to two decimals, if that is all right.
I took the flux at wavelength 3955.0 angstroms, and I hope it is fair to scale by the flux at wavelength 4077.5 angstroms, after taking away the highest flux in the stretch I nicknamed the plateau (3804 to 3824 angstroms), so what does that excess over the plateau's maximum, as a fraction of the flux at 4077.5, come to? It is -0.13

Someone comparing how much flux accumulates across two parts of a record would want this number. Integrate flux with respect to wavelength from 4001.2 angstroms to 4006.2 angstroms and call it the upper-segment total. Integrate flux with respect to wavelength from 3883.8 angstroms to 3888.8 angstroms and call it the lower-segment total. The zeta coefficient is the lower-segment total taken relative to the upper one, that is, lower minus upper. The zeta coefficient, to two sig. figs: -78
